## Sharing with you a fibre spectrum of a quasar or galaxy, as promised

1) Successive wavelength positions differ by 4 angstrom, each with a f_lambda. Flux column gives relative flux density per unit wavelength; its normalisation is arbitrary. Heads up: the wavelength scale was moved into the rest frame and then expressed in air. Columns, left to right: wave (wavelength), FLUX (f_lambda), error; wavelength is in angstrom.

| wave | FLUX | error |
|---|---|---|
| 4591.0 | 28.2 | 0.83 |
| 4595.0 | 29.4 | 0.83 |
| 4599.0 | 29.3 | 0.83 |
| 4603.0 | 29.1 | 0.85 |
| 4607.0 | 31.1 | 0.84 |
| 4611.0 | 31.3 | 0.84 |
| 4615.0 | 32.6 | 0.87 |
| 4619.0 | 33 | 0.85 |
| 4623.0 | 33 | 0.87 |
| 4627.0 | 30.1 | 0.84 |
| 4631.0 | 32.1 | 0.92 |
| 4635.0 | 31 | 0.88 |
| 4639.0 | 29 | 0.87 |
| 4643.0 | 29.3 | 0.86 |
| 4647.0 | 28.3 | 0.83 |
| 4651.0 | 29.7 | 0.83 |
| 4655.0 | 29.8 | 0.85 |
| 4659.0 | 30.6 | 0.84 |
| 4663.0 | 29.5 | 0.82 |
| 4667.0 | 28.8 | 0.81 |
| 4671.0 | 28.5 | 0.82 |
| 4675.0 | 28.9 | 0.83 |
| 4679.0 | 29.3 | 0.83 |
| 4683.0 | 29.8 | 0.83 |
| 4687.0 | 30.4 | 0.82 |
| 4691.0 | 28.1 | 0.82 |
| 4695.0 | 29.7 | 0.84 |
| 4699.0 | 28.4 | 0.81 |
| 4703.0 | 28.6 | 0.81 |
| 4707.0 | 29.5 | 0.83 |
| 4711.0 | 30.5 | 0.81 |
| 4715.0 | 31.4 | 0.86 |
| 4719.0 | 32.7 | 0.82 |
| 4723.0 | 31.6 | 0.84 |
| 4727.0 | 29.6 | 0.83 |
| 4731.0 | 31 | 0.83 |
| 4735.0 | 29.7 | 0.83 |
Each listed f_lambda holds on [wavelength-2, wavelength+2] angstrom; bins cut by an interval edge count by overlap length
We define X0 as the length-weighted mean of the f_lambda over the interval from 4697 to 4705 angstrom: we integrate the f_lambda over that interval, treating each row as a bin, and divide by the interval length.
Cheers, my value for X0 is 28.5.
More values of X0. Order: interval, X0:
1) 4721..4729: 30.6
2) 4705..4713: 30.0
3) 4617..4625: 33.0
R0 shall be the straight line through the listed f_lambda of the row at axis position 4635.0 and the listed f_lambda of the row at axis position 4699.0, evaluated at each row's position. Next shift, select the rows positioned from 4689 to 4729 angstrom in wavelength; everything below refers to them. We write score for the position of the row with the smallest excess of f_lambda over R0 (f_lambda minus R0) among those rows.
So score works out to 4691.0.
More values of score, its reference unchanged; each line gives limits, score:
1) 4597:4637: 4603.0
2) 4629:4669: 4647.0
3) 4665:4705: 4671.0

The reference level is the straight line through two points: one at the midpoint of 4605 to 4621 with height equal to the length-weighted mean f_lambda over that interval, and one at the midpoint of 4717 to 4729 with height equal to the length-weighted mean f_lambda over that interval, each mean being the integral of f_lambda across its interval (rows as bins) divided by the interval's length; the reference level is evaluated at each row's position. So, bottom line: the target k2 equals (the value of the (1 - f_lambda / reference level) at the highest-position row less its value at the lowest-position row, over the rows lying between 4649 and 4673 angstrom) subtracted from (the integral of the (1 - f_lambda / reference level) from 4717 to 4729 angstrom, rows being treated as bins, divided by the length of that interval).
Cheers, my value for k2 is -0.03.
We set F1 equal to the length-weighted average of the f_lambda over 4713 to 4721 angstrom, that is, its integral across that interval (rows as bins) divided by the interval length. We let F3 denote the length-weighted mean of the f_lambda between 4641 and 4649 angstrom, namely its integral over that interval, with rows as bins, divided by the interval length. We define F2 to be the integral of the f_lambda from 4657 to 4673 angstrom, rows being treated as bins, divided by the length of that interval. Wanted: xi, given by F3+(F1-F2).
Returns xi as 31.5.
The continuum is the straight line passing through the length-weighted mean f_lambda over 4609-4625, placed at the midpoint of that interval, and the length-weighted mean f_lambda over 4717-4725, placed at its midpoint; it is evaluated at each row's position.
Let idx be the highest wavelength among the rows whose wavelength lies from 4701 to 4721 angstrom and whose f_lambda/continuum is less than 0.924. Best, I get 4707.0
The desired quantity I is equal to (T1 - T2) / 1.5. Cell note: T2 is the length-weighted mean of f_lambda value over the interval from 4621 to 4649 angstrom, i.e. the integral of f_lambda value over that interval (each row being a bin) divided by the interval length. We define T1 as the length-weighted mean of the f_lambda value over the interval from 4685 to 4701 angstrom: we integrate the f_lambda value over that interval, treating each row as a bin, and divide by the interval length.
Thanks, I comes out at -0.8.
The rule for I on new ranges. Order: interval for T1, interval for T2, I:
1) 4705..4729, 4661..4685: 1.2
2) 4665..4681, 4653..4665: -0.7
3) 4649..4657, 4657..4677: 0.3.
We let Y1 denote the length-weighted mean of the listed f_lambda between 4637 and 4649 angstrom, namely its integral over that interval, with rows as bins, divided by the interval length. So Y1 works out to 28.9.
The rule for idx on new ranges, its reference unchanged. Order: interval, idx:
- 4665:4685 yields 4683.0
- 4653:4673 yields 4671.0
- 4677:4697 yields 4695.0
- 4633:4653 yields 4651.0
